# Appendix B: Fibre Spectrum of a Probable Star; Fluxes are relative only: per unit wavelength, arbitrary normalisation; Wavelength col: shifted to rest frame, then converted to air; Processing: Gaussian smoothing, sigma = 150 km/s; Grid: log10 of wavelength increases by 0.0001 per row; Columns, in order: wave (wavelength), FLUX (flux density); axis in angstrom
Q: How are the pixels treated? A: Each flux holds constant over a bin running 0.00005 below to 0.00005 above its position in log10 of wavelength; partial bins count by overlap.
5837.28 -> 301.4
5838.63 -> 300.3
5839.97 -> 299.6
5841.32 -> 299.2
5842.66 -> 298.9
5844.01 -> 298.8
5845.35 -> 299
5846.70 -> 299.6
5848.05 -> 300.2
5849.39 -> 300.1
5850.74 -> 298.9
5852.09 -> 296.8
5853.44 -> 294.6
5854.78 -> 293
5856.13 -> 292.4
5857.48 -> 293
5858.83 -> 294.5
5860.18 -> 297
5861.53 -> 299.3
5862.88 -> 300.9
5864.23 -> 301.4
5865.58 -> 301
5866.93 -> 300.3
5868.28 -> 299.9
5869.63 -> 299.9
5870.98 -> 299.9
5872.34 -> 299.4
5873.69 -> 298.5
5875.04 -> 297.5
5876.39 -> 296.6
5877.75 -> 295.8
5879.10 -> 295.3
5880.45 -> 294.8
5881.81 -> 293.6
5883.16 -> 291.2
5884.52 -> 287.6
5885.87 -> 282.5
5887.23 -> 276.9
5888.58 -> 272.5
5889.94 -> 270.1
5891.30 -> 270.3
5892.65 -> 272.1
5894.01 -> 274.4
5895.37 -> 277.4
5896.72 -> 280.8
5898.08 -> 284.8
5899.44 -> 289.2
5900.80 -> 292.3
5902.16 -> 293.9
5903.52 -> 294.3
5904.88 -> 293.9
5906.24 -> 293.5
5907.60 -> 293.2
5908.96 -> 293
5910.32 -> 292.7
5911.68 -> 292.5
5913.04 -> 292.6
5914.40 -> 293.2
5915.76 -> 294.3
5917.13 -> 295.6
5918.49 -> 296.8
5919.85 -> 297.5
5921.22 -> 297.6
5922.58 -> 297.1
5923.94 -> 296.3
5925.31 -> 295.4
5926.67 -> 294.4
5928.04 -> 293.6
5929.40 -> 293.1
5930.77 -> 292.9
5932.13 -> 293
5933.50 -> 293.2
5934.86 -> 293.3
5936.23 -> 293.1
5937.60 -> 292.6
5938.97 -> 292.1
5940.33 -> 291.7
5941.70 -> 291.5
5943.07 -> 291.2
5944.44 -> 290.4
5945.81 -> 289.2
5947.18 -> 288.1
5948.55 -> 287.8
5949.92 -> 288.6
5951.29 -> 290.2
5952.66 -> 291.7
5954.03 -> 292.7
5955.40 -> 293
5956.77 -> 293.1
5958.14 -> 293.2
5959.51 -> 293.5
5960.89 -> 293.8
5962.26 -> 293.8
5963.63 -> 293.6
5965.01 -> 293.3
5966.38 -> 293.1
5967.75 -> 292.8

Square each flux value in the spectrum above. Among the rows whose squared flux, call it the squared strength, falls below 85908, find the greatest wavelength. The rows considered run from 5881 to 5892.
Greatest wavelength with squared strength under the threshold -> 5891.30 angstrom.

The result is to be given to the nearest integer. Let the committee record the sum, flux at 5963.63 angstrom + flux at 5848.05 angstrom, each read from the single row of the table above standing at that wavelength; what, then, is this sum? 594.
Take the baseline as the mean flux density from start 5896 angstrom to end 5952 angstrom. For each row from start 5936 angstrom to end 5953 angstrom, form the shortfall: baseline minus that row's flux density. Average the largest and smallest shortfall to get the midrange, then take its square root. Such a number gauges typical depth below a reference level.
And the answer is 1.4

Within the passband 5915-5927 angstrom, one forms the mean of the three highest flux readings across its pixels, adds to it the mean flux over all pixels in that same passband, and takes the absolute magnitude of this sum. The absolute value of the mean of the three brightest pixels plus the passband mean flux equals 594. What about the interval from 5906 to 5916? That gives 587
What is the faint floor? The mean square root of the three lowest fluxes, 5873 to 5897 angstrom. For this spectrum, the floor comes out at 16.5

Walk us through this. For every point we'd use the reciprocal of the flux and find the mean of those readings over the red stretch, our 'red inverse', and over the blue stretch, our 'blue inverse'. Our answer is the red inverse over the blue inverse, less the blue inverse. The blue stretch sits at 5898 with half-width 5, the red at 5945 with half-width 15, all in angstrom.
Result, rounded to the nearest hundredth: 0.97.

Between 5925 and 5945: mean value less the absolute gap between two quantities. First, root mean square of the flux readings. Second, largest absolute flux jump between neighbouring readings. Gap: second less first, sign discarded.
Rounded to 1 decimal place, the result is 1.0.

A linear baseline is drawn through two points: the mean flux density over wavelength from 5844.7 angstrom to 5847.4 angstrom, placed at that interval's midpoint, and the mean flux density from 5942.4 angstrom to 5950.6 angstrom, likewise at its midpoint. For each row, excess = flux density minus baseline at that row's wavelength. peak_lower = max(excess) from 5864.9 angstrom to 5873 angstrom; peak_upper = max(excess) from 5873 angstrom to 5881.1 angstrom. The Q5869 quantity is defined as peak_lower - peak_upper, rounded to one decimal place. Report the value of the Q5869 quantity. 1.7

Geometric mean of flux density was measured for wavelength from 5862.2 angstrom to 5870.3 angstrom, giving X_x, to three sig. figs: 301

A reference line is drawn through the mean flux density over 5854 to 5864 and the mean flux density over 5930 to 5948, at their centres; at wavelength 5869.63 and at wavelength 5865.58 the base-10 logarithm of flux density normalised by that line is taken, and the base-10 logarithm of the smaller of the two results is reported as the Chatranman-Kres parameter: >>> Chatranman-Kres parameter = -2.2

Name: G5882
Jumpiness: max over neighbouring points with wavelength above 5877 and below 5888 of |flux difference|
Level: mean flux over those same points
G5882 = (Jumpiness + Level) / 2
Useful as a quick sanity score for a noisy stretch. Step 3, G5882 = 148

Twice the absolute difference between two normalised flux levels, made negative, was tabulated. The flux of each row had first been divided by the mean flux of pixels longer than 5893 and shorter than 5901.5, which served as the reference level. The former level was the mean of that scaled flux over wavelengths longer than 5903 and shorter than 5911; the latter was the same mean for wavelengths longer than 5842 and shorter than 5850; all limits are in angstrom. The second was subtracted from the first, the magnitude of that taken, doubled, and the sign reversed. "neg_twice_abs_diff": -0.04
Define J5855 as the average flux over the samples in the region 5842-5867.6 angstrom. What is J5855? 298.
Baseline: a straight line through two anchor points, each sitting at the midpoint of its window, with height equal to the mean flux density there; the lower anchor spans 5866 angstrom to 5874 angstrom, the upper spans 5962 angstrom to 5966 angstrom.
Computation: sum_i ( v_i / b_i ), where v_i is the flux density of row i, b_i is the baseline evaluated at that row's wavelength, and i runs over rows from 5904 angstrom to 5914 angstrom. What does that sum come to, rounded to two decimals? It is 6.90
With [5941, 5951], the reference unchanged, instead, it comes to 6.88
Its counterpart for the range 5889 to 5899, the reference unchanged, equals 6.47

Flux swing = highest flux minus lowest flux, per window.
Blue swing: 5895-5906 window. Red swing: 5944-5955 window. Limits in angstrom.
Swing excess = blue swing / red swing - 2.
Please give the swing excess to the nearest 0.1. 1.4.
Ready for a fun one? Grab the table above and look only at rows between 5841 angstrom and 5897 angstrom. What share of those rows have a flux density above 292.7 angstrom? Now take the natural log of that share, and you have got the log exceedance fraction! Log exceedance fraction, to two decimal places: -0.34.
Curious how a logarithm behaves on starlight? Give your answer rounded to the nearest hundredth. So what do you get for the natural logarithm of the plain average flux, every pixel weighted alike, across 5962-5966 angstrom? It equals 5.68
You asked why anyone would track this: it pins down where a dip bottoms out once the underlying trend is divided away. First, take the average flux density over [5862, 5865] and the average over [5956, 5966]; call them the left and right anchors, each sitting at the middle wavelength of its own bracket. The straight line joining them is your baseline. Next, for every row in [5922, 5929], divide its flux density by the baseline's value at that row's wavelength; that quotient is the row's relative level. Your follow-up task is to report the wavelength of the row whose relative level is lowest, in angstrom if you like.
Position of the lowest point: 5928.04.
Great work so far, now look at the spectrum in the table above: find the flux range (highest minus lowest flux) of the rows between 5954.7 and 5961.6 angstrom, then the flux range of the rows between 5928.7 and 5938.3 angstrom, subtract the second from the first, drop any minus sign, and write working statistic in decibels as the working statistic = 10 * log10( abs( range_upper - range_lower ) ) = -10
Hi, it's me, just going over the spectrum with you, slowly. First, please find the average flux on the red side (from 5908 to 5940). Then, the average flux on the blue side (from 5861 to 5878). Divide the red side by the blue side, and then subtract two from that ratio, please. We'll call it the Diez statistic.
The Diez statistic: -1.02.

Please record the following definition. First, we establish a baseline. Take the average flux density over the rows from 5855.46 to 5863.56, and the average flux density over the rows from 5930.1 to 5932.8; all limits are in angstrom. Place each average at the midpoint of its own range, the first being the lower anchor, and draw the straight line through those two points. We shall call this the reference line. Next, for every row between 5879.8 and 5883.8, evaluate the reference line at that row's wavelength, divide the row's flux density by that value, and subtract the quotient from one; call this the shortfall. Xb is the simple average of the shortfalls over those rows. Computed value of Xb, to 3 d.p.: 0.007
